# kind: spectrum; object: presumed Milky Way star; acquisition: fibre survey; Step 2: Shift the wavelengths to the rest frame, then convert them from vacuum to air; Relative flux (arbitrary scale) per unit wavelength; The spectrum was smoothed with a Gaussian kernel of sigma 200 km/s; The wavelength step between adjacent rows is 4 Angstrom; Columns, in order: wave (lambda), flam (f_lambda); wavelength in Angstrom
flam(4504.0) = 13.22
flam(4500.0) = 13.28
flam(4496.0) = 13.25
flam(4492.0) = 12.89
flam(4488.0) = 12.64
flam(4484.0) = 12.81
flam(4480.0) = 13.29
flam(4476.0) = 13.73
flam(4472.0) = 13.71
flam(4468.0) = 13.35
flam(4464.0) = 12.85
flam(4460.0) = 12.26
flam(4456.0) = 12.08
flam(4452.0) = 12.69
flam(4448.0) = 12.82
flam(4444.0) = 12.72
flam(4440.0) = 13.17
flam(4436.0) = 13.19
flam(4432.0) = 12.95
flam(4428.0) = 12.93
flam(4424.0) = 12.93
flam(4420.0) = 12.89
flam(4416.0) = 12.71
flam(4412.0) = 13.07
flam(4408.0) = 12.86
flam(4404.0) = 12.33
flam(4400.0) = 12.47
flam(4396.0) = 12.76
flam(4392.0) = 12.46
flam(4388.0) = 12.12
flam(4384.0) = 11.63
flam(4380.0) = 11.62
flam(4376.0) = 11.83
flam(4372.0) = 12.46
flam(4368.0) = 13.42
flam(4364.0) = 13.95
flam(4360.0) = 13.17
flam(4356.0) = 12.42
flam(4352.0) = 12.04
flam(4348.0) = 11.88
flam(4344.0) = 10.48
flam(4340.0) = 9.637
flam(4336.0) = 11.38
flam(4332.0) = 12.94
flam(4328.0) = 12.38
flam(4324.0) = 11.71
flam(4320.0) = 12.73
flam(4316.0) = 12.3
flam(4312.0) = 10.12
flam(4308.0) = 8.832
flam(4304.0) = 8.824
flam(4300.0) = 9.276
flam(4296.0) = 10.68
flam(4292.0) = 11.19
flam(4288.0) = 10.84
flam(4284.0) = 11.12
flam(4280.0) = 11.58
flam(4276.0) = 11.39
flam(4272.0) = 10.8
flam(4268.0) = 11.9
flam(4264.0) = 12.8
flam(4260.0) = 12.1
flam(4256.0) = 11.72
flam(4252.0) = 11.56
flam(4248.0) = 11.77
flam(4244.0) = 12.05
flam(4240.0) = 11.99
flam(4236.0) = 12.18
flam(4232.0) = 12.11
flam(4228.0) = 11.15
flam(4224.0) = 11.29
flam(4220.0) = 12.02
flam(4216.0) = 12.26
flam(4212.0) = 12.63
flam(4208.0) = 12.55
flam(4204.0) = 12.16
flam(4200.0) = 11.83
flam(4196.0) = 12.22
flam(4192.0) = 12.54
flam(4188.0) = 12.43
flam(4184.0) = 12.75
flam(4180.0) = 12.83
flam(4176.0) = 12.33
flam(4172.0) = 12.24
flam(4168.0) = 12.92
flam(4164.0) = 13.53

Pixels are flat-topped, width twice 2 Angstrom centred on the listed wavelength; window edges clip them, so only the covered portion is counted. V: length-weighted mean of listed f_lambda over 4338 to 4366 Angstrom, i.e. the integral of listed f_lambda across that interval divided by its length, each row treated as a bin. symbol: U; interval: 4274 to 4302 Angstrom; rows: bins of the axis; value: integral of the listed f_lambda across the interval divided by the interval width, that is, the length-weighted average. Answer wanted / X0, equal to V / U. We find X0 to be 1.10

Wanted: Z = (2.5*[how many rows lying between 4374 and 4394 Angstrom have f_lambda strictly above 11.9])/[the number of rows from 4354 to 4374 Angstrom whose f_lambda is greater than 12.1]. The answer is 1.0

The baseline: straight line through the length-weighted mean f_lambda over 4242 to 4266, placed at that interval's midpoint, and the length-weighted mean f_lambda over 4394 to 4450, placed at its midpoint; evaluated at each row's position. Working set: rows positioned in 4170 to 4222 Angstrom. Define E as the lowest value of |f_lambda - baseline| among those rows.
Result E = 0.10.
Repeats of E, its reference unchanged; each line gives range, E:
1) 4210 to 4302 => 0.06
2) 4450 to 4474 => 0.20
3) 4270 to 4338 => 0.01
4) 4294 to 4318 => 0.01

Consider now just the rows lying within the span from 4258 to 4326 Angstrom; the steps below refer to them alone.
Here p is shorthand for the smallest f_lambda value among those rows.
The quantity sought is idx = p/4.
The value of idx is 2.21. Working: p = 8.824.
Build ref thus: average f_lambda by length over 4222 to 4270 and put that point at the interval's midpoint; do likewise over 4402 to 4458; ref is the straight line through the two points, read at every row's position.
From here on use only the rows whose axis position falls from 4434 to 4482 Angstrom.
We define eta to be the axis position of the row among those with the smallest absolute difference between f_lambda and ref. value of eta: 4448.0 Angstrom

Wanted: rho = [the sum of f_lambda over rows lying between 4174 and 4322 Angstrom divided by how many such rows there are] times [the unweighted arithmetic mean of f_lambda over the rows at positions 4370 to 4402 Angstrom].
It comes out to 142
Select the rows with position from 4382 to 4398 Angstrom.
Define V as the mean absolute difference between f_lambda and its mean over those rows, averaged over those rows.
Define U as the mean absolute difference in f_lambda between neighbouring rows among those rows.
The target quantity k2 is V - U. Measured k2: -0.009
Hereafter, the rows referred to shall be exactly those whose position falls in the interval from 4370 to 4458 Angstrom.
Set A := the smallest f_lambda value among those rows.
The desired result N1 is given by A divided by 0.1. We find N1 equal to 116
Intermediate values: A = 11.62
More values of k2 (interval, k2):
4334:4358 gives -0.073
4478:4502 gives -0.011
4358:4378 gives -0.068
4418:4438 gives 0.010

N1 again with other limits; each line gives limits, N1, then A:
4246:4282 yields 108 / 10.8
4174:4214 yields 118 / 11.83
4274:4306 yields 88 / 8.824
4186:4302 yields 93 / 9.276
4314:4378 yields 96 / 9.637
